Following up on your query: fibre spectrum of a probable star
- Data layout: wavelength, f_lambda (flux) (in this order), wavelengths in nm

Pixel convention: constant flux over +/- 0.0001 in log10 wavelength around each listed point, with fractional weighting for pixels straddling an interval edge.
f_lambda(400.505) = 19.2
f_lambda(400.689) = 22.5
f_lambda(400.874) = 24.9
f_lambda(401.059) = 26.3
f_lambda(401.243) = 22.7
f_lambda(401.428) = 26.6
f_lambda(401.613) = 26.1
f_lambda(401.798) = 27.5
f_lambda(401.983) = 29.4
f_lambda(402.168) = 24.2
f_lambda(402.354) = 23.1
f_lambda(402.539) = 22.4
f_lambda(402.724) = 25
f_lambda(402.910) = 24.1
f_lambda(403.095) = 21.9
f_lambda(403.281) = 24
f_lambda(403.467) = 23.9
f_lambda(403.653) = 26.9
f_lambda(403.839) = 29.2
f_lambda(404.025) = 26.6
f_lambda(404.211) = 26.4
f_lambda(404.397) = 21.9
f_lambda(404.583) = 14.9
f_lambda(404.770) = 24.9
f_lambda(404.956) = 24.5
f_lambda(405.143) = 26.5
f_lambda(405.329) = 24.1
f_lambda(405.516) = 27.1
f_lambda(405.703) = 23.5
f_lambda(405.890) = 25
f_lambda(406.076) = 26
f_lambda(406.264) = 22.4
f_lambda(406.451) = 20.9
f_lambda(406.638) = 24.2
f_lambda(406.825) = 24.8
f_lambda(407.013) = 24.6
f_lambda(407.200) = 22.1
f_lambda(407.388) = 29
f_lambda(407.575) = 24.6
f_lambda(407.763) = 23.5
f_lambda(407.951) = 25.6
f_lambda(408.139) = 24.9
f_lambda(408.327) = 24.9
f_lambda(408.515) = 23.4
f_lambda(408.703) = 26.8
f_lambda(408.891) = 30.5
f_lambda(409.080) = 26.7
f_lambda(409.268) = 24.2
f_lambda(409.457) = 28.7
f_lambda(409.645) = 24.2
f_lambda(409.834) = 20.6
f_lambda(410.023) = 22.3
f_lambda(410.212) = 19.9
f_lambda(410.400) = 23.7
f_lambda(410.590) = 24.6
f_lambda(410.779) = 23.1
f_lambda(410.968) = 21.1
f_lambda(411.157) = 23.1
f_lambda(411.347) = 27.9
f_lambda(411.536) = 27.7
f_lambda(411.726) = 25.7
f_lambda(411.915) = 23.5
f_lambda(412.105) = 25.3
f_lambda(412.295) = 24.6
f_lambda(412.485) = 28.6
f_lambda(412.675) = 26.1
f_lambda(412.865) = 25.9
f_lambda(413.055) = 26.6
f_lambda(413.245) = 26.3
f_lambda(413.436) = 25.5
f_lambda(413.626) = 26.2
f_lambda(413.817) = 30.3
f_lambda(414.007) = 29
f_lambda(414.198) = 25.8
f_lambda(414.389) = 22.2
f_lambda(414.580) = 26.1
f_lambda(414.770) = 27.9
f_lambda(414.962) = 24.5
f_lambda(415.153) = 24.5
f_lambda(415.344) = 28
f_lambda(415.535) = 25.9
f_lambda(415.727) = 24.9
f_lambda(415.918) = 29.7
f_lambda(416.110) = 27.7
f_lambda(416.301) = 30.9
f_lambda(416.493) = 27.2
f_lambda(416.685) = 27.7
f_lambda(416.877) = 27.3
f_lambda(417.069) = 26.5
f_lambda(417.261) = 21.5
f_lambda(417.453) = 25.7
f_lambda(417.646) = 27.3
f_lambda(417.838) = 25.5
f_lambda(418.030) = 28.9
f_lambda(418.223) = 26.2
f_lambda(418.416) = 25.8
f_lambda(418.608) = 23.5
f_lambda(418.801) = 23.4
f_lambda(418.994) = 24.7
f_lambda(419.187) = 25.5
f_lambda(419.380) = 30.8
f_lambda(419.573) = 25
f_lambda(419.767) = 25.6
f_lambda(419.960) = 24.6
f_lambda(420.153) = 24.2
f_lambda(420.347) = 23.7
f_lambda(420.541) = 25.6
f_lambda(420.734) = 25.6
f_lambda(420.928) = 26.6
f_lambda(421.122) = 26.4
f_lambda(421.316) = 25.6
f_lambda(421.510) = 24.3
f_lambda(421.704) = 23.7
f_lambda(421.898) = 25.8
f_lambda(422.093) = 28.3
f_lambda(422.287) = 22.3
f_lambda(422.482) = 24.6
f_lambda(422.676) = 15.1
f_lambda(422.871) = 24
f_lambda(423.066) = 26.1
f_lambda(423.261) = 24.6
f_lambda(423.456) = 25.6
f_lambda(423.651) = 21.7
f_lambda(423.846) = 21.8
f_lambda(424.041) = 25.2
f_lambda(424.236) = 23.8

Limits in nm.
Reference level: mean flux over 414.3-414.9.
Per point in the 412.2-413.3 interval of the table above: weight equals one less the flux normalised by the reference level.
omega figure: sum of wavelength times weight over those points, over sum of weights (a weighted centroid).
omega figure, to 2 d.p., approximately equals 412.81 nm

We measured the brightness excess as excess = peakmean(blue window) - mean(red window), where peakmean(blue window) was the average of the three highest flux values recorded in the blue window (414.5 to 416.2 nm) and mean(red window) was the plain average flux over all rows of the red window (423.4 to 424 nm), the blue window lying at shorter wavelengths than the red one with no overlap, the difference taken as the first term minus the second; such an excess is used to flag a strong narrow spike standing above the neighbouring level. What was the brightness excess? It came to 5.5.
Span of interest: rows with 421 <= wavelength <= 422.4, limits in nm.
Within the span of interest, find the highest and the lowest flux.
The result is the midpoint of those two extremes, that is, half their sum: 25.3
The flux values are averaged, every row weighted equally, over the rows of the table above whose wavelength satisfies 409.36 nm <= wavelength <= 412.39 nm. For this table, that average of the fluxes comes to 24.1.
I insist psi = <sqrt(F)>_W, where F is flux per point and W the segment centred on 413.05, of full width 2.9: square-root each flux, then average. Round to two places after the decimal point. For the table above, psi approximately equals 5.11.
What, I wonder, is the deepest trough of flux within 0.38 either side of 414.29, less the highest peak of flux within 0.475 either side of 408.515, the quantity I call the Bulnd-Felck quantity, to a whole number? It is -8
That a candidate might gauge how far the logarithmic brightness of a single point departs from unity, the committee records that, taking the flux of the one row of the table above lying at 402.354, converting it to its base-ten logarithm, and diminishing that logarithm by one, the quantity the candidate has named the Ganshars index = 0.36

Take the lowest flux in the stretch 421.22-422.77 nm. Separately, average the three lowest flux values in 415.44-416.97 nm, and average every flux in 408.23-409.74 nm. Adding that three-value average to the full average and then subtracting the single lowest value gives 37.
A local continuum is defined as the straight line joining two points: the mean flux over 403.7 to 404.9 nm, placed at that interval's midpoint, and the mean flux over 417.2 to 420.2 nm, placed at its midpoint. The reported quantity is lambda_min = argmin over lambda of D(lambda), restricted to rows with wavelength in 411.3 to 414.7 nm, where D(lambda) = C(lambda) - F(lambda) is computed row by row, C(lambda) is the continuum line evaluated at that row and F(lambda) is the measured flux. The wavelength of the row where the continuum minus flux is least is 413.817 nm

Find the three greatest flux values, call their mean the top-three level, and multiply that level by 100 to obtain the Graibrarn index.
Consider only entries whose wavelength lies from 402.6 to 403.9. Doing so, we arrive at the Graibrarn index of 2703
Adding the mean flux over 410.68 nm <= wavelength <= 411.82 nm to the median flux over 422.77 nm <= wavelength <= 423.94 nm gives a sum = 49.1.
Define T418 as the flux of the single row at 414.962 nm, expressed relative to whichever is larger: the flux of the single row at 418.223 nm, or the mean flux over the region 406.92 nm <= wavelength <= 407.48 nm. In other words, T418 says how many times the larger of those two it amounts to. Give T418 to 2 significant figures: 0.94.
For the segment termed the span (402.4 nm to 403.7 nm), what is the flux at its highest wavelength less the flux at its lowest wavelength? 4.5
